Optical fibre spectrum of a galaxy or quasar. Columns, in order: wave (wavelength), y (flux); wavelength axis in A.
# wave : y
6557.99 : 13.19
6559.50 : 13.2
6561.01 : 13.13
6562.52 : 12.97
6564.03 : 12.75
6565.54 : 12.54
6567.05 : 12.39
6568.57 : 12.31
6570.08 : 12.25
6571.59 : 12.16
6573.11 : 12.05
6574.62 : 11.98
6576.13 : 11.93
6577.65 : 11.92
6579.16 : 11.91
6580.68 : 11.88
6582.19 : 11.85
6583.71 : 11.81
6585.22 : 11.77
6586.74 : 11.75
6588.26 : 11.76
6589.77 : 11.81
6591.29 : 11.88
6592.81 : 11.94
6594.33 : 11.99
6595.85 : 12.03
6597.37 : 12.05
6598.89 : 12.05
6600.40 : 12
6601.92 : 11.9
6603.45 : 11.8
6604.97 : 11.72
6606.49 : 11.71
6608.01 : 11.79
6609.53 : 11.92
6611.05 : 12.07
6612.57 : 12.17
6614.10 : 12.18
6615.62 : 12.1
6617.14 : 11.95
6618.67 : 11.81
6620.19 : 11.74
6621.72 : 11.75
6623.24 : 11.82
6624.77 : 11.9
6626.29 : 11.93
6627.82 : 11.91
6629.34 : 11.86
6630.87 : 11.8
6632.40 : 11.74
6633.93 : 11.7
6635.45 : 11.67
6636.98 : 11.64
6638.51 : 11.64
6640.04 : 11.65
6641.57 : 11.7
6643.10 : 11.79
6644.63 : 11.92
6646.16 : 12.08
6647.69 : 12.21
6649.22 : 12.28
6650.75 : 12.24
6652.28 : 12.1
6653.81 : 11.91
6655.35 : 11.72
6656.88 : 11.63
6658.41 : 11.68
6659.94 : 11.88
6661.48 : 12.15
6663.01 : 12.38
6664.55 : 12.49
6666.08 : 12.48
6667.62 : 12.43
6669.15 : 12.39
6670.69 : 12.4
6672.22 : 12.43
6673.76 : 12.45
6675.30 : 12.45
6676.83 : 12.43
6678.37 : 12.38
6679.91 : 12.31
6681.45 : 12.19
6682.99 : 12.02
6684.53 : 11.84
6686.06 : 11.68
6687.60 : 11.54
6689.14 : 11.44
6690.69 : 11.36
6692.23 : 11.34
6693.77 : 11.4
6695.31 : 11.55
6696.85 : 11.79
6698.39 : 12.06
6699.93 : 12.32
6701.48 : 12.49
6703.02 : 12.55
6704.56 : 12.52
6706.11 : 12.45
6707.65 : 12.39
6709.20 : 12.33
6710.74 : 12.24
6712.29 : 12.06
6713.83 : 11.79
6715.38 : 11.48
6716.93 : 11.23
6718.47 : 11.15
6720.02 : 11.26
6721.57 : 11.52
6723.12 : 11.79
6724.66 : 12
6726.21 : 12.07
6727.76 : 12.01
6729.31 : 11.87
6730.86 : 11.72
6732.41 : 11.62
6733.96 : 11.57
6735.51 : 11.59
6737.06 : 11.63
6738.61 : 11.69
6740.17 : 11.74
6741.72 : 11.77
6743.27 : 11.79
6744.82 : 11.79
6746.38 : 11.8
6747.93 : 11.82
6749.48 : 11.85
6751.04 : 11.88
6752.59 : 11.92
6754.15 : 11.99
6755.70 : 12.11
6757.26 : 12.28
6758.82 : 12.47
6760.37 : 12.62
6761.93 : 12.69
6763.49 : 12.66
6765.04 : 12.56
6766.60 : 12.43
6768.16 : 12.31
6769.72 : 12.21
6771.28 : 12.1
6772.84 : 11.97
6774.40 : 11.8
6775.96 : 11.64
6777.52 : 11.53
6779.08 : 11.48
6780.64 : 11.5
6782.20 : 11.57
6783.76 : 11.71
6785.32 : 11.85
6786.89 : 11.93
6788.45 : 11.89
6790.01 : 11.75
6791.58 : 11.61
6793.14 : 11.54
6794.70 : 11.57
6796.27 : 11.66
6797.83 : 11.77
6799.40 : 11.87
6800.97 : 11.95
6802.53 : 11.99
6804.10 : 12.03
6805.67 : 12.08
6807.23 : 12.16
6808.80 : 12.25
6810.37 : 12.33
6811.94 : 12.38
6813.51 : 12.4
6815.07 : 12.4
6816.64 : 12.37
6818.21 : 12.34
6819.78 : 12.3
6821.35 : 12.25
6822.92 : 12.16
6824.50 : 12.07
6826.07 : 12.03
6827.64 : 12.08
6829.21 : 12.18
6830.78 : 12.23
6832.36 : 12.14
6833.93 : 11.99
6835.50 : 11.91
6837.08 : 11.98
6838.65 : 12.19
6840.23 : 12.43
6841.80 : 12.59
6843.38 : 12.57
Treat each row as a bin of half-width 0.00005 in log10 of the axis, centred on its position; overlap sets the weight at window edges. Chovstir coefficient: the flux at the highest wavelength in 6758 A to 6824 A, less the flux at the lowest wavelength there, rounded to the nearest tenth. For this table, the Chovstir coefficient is -0.3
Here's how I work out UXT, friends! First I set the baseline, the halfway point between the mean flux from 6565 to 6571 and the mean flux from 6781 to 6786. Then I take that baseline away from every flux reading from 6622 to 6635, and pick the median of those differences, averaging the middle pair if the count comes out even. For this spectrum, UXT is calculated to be -0.2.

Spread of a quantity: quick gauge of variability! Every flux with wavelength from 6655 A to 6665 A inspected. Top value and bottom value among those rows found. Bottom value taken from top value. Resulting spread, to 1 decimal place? 0.9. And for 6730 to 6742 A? 0.2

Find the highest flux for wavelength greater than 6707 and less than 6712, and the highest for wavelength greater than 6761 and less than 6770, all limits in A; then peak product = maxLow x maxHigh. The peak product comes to 157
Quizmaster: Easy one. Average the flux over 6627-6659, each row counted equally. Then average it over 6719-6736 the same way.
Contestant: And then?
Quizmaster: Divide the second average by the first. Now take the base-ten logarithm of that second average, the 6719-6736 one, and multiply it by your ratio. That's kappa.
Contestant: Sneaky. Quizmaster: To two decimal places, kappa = 1.06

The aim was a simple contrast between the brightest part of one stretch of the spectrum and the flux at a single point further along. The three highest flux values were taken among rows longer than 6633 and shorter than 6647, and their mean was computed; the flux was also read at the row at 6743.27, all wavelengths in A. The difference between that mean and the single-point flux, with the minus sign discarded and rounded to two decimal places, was 0.14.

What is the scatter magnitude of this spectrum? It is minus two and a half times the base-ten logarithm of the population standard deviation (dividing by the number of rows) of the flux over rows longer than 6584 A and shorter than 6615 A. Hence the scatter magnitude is 2.1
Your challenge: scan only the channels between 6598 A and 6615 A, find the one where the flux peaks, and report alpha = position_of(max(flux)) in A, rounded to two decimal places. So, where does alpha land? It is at 6614.10 A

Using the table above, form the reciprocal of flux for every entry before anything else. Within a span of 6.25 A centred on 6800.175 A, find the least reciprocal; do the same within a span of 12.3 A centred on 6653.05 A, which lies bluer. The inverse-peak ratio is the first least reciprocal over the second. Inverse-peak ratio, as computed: 1.02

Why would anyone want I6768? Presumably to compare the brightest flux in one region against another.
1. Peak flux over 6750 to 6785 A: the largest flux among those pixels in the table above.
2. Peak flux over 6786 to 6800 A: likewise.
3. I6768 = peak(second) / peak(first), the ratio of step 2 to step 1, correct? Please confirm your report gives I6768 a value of 0.94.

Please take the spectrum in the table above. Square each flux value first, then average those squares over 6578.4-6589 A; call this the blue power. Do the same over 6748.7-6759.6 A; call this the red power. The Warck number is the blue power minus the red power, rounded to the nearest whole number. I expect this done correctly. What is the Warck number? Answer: -6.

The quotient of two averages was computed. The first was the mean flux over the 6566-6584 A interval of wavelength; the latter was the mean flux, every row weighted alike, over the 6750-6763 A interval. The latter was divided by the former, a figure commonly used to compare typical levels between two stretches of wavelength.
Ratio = 1.02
